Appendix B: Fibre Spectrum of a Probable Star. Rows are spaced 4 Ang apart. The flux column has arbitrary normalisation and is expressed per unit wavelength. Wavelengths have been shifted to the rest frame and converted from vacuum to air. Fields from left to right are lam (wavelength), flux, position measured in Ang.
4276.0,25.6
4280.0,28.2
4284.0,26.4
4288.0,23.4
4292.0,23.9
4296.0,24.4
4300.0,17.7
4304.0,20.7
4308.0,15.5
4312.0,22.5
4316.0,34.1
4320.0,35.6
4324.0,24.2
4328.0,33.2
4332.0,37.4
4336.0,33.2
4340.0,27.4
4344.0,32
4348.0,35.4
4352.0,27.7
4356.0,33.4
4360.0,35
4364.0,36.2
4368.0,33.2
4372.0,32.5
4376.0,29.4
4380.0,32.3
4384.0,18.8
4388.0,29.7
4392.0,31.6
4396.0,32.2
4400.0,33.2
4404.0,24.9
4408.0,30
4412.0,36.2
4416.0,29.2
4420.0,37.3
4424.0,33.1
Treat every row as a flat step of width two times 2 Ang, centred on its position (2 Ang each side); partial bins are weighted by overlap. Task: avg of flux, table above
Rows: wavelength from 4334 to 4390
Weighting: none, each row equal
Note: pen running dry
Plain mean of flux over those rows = 31.2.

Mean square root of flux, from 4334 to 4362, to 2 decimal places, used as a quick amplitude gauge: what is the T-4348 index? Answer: 5.65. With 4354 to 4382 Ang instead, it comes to 5.75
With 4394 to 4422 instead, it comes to 5.63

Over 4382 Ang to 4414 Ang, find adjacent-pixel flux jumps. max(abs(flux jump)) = 10.9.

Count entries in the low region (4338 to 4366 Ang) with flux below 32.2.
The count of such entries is 3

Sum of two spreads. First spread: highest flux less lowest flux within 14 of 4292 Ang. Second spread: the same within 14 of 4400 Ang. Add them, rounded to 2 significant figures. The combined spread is 22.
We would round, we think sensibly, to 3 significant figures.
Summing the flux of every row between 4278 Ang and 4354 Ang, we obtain 523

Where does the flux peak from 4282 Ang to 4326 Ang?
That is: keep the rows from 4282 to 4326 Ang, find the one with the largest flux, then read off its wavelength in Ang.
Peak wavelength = 4320.0 Ang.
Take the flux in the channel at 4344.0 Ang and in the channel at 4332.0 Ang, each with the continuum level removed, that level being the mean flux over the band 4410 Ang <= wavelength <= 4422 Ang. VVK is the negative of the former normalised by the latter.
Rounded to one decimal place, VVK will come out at 0.7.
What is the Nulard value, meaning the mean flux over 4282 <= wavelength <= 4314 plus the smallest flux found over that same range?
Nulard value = 37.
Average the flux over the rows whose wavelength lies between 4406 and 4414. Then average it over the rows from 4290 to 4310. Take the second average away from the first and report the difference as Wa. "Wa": 13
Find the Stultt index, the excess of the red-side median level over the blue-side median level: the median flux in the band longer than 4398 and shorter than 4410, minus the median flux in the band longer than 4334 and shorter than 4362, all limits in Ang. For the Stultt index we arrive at -3.2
